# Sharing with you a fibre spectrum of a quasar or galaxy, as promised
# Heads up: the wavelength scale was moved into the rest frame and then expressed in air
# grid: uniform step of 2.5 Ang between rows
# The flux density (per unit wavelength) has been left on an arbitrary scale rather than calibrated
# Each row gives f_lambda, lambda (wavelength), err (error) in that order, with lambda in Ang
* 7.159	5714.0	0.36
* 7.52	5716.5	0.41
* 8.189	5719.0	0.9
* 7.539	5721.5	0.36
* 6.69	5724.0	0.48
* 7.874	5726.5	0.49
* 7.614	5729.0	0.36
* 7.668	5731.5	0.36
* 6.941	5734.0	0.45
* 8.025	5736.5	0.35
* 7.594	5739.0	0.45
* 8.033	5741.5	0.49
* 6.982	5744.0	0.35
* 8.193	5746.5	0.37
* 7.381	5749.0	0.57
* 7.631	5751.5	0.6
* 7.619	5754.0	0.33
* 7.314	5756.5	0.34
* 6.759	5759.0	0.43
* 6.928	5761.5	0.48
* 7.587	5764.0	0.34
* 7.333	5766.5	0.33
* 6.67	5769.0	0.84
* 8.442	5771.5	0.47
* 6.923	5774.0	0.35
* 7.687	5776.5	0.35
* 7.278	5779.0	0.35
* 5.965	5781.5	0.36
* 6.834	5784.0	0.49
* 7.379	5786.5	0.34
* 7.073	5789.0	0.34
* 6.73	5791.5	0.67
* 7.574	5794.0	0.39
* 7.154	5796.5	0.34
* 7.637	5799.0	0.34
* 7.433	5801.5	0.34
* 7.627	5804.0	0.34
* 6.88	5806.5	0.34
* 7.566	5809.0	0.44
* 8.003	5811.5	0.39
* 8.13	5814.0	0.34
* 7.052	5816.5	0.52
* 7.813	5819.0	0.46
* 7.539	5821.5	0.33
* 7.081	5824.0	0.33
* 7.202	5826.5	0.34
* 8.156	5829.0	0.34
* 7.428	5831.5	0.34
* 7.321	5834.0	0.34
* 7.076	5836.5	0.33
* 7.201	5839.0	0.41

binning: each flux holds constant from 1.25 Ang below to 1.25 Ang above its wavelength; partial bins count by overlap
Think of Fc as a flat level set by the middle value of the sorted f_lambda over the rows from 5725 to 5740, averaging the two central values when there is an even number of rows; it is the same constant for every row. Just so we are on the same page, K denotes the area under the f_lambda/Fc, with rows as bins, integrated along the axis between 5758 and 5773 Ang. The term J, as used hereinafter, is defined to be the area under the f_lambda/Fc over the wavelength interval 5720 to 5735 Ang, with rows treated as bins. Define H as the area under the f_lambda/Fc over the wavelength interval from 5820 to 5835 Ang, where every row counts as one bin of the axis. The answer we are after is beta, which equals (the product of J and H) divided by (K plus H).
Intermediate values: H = 14.6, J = 14.5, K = 14.3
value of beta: 7.36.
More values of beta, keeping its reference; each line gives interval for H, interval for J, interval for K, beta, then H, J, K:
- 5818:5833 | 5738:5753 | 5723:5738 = 7.52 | 14.8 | 15.0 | 14.7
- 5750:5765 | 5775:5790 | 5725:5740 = 6.76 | 14.3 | 13.8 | 14.9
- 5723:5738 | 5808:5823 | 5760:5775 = 7.62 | 14.7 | 15.1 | 14.4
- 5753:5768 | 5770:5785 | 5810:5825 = 6.88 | 14.2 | 14.1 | 14.9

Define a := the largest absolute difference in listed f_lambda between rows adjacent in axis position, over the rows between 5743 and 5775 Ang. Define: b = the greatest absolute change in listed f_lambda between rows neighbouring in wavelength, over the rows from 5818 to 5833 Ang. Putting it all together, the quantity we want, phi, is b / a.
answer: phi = 0.54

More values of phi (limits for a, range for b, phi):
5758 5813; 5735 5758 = 0.68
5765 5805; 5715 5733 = 0.67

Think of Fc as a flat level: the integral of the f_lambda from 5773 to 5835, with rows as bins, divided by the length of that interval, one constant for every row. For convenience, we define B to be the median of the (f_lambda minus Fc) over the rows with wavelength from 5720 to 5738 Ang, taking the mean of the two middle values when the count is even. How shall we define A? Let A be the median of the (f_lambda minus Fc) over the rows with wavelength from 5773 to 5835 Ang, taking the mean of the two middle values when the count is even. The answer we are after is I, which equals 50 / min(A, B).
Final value 1294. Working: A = 0.04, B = 0.27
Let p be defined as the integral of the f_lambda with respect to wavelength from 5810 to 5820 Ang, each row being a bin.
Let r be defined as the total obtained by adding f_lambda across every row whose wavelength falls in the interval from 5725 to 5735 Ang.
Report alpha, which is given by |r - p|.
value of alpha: 47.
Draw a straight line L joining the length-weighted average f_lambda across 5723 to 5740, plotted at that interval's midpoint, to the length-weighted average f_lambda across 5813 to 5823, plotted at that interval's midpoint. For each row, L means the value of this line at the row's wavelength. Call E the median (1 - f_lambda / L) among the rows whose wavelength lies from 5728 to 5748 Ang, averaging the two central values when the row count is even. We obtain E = -0.02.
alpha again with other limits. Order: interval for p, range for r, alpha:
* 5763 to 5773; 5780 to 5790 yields 48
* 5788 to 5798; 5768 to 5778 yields 42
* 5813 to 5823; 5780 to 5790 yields 49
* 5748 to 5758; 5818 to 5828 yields 45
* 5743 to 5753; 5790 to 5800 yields 47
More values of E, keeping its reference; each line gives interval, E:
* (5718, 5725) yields -0.01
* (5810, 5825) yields -0.01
